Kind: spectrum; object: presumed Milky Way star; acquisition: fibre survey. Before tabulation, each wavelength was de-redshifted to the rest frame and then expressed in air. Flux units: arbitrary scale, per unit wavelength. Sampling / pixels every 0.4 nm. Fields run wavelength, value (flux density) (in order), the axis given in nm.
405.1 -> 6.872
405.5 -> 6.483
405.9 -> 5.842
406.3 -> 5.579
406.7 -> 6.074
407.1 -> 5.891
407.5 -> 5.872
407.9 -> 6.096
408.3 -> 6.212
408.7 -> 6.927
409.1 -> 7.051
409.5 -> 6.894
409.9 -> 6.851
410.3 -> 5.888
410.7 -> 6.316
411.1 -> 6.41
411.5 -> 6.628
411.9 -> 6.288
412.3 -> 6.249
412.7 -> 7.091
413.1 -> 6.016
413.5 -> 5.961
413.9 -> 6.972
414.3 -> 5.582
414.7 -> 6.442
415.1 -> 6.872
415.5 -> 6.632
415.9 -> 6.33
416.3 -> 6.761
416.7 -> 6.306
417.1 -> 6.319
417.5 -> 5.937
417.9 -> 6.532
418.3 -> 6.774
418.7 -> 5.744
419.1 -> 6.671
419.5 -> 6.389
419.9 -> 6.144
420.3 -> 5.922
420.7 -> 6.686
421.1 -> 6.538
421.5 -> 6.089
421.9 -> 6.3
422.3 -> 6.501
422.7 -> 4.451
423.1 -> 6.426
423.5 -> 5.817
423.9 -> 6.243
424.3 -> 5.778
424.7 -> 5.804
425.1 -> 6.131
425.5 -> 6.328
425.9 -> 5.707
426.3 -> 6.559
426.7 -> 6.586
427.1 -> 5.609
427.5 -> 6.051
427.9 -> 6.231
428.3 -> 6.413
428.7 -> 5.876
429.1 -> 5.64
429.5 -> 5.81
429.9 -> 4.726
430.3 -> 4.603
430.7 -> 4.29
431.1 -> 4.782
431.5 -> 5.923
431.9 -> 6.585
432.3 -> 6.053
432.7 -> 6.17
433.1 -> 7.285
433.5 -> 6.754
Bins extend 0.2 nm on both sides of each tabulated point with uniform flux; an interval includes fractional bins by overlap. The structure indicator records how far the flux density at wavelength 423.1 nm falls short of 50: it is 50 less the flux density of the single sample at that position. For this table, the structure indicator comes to 43.57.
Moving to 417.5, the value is 44.06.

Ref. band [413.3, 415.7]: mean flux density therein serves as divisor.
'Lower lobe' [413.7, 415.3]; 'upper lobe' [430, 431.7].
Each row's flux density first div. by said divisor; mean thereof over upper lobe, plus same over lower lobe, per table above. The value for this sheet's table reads 1.77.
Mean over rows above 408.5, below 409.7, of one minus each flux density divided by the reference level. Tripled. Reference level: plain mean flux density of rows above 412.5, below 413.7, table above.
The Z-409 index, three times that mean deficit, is -0.3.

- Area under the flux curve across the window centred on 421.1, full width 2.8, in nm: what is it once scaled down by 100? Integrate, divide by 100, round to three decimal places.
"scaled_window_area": 0.177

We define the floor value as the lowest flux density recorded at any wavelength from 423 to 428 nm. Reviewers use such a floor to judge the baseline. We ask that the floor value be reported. 5.609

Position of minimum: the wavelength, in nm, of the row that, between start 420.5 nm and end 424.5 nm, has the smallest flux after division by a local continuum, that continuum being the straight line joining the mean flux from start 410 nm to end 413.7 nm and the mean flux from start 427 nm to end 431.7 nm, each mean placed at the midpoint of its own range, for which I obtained 422.7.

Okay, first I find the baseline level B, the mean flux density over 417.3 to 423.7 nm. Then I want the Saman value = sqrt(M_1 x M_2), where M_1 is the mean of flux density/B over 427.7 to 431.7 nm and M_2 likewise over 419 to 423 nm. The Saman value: 0.94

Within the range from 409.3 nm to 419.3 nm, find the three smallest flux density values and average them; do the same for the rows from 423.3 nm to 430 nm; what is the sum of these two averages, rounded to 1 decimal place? 11.1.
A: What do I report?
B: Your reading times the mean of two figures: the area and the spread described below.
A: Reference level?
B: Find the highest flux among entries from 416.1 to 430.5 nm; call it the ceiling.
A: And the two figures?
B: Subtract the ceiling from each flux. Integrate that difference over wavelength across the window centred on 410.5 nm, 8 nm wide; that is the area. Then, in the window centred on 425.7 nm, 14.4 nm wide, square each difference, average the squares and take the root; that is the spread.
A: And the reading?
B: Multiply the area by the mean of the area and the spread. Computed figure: 3.7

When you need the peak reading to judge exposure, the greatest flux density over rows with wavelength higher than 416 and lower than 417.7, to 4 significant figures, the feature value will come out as 6.761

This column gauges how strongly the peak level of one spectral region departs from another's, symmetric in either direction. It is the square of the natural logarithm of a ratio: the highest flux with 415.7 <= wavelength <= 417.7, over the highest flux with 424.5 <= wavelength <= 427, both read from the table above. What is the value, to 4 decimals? 0.0007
